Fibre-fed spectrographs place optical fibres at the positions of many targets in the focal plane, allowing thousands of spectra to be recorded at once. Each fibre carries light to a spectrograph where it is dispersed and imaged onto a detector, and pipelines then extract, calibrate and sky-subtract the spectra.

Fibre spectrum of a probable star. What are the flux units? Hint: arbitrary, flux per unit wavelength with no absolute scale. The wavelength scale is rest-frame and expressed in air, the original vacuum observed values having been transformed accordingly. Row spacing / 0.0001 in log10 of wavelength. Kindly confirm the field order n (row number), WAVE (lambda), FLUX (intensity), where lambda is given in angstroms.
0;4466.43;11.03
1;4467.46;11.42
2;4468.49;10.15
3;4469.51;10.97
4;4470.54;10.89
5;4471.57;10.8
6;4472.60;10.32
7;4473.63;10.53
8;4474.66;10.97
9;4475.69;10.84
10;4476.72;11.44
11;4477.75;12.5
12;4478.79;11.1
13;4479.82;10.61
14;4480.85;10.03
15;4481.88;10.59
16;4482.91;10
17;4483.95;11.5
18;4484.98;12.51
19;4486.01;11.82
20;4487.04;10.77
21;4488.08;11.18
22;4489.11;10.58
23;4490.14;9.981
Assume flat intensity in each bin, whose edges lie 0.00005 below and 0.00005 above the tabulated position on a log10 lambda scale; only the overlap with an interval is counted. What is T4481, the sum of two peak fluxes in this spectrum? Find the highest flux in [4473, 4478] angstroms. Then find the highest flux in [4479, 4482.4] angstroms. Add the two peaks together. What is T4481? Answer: 23.1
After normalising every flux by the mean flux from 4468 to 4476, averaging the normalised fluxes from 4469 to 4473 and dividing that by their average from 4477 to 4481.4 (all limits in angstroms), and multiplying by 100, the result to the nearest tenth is 97.2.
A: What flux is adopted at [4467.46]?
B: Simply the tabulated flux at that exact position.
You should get 11.42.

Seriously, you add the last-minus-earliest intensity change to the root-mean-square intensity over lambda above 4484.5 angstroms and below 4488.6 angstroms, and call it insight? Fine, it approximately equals 10.3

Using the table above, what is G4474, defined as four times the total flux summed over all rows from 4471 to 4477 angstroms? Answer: 260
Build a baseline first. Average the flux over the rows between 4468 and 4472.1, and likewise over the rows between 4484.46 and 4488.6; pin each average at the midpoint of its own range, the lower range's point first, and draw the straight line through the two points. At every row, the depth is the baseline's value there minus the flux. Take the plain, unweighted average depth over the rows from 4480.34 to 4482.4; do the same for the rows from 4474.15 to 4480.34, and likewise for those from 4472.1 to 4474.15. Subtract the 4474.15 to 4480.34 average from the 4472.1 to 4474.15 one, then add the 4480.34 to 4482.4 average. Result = 1.6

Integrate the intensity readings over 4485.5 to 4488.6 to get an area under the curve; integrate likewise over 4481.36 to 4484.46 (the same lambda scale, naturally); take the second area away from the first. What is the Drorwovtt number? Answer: 1.8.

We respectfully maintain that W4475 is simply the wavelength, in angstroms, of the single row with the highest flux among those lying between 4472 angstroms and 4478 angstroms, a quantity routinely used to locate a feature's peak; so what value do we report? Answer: 4477.75 angstroms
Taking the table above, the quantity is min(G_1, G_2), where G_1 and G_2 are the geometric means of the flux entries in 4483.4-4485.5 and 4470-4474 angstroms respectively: 10.6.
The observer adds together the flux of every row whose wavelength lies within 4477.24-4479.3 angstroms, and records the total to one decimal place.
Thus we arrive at 23.6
